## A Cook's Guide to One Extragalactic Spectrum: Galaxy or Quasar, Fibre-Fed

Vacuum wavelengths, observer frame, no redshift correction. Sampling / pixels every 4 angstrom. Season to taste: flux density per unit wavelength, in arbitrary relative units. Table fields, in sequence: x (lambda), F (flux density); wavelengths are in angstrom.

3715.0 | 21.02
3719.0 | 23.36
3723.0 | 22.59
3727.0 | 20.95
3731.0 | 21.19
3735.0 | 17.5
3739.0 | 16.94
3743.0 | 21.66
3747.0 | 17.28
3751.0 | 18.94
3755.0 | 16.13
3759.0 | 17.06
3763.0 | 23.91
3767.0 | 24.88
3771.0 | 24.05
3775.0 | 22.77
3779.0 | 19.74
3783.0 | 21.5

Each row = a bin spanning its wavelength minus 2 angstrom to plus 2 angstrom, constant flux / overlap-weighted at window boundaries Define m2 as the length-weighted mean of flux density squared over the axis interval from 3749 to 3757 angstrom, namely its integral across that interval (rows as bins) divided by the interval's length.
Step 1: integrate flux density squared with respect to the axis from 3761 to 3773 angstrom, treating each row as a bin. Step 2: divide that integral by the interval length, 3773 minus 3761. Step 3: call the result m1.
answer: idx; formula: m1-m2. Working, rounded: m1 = 590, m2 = 309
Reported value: 280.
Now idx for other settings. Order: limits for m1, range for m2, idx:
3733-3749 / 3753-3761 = 65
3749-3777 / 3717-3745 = 27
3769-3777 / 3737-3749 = 197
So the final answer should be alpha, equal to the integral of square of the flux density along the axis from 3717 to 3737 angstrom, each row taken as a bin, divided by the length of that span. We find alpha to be 450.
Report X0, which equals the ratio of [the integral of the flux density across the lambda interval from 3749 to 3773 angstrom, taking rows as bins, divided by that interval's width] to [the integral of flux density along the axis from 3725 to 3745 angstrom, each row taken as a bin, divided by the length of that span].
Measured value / 1.06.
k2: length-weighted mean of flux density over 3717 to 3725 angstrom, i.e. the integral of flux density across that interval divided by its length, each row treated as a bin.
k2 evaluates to 23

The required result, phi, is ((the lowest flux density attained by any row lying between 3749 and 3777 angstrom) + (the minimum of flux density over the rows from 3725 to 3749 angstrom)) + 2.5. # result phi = 36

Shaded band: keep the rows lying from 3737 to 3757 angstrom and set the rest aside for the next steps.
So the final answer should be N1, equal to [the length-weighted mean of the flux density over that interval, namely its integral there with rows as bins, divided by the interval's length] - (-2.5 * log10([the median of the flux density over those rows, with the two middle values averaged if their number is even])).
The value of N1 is 21.3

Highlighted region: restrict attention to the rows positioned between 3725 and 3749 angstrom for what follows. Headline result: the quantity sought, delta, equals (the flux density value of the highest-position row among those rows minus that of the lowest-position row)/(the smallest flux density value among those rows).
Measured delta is -0.22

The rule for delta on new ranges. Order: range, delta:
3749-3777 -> 0.24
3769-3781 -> -0.22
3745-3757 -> -0.07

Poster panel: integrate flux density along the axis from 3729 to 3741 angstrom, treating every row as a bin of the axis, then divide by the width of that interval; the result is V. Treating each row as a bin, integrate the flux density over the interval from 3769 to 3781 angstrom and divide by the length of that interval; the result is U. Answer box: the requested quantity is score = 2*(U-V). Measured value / 7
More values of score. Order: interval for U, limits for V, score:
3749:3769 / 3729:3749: 3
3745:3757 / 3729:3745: -4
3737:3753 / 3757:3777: -8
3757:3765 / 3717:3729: -4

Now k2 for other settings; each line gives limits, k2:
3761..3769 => 24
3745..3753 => 18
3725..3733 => 21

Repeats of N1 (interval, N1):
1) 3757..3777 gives 26.0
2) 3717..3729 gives 25.7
